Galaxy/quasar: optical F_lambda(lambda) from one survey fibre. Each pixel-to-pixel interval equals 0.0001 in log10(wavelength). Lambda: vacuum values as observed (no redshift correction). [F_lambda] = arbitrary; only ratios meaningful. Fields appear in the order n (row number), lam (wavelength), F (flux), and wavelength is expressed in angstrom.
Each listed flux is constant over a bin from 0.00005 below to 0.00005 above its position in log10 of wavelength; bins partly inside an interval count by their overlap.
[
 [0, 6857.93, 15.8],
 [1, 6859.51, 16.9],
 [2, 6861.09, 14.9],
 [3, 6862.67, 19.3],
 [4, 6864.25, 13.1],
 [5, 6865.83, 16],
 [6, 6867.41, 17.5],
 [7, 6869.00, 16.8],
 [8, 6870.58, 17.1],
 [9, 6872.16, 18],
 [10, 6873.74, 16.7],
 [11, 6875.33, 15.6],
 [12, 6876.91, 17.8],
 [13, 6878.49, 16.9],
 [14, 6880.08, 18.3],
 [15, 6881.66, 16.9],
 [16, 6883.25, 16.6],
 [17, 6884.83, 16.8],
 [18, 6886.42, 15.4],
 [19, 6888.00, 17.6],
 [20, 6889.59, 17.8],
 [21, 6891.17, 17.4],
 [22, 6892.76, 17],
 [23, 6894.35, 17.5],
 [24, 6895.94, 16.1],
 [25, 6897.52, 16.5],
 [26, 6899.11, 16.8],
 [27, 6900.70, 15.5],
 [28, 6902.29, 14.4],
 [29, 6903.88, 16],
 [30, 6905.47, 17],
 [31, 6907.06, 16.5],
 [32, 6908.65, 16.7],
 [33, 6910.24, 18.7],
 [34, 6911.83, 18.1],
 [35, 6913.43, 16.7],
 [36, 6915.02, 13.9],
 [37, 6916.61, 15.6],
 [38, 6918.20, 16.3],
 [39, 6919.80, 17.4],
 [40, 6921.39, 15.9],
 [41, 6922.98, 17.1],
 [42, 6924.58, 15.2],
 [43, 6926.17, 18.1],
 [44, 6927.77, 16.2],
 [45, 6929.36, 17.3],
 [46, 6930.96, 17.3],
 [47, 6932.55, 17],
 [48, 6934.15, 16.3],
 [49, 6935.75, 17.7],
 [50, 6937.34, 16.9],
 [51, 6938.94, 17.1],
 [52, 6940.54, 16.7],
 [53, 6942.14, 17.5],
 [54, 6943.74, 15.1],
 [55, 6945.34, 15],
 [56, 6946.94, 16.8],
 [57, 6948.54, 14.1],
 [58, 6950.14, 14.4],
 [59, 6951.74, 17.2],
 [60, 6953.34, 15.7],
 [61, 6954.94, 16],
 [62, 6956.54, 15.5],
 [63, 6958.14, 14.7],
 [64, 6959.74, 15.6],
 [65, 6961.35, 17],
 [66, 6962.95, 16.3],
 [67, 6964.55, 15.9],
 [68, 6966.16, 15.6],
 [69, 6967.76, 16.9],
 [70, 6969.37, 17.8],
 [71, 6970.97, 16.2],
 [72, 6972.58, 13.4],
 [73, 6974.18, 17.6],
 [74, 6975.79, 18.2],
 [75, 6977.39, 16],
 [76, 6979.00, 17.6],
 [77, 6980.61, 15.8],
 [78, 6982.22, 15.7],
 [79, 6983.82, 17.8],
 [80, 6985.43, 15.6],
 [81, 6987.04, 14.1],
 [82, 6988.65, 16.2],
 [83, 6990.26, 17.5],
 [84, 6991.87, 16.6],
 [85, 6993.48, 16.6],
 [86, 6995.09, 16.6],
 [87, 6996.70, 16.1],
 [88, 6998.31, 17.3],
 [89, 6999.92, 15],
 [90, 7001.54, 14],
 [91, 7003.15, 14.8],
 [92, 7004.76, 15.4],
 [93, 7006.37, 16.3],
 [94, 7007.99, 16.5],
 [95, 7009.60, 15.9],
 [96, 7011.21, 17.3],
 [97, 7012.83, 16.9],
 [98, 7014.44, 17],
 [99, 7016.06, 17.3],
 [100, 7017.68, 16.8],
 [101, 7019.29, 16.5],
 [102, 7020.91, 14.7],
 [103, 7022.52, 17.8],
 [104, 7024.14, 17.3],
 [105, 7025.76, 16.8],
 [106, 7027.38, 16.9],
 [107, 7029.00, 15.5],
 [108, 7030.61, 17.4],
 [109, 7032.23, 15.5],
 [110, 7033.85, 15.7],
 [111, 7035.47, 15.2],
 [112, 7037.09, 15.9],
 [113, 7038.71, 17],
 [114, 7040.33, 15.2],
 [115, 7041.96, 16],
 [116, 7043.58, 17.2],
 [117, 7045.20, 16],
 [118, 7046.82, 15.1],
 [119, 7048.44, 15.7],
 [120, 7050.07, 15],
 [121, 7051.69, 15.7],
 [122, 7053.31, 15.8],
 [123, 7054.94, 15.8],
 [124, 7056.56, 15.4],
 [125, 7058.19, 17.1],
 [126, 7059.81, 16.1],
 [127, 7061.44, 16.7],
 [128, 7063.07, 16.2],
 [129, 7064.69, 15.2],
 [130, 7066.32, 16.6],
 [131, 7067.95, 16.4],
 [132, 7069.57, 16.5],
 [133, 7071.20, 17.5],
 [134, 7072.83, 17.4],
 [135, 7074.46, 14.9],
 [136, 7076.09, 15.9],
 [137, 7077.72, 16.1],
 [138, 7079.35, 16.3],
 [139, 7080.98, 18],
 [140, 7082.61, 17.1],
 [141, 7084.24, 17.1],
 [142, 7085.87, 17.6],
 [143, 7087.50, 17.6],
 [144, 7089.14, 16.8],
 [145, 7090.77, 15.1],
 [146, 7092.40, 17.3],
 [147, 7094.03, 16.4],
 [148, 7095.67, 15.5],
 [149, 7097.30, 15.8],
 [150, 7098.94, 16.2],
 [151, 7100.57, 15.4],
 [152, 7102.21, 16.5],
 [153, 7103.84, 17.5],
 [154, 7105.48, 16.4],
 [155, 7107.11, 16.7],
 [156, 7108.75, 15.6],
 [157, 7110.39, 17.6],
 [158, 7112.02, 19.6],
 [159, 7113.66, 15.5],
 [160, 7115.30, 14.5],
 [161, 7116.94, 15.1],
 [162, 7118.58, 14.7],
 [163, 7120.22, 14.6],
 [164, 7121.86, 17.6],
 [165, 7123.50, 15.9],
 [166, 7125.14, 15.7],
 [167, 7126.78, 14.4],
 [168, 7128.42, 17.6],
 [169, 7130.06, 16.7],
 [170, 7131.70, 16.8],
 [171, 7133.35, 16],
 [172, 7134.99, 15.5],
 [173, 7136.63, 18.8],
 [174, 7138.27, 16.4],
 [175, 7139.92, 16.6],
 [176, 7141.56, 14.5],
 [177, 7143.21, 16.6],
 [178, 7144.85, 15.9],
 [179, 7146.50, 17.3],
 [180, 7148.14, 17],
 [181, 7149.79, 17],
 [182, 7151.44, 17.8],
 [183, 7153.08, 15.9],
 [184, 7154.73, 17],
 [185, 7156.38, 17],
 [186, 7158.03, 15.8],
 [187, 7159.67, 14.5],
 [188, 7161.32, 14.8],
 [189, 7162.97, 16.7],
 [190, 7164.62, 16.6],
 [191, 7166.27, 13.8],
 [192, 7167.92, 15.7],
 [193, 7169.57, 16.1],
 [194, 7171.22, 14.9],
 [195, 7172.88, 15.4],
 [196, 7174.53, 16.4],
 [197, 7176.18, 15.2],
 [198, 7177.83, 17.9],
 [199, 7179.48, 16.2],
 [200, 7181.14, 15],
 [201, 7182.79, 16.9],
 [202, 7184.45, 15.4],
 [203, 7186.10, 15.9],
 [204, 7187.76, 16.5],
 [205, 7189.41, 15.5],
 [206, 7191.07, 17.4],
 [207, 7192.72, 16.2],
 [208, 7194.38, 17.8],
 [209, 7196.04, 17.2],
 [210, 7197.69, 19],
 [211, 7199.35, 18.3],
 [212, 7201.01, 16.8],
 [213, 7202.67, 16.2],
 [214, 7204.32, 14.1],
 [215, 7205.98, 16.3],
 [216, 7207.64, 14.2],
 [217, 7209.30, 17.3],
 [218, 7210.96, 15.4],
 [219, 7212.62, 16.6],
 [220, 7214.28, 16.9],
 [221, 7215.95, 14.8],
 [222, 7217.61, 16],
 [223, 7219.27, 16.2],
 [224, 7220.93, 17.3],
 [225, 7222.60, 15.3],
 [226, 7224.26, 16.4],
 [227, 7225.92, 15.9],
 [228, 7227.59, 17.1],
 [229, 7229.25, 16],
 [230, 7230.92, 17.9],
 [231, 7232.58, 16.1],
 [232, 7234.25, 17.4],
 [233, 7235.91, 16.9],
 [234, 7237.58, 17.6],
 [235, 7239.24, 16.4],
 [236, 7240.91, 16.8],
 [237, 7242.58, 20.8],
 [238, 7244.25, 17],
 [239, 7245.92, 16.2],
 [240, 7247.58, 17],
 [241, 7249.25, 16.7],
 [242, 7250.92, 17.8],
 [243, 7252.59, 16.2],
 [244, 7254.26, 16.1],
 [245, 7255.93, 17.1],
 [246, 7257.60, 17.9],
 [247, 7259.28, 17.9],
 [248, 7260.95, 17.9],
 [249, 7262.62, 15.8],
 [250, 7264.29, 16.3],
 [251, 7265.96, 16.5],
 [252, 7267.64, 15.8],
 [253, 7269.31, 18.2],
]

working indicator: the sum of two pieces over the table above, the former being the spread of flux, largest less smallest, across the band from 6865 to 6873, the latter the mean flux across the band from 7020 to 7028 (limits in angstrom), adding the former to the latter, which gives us 18.7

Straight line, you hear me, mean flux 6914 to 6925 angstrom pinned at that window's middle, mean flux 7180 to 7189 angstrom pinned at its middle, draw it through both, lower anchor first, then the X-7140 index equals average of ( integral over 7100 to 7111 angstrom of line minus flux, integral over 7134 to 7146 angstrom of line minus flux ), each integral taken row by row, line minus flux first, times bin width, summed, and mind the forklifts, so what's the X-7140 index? -6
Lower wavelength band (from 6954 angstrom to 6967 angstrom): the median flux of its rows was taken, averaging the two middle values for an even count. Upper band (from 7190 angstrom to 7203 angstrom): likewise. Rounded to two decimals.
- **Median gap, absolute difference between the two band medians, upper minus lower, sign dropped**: 1.55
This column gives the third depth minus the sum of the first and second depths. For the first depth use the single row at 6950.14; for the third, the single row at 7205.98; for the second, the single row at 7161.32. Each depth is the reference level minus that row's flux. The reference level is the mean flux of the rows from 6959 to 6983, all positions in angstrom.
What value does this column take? -3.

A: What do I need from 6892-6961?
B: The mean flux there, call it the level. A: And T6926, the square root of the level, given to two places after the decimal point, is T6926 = 4.04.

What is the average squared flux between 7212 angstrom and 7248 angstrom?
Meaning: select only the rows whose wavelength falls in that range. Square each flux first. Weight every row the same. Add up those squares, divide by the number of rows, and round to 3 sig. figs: 282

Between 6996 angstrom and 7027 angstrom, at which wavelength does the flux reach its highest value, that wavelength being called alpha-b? 7022.52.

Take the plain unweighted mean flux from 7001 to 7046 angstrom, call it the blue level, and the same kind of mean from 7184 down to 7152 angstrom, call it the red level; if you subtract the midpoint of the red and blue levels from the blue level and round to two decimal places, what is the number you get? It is 0.18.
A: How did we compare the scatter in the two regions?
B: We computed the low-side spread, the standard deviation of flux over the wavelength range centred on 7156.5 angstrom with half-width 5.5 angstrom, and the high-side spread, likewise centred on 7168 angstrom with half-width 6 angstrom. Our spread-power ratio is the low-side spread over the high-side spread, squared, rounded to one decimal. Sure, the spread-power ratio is 1.4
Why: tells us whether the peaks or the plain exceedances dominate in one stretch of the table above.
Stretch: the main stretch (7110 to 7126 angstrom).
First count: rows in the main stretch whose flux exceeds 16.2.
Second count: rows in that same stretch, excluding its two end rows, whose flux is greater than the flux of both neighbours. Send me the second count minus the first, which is 0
